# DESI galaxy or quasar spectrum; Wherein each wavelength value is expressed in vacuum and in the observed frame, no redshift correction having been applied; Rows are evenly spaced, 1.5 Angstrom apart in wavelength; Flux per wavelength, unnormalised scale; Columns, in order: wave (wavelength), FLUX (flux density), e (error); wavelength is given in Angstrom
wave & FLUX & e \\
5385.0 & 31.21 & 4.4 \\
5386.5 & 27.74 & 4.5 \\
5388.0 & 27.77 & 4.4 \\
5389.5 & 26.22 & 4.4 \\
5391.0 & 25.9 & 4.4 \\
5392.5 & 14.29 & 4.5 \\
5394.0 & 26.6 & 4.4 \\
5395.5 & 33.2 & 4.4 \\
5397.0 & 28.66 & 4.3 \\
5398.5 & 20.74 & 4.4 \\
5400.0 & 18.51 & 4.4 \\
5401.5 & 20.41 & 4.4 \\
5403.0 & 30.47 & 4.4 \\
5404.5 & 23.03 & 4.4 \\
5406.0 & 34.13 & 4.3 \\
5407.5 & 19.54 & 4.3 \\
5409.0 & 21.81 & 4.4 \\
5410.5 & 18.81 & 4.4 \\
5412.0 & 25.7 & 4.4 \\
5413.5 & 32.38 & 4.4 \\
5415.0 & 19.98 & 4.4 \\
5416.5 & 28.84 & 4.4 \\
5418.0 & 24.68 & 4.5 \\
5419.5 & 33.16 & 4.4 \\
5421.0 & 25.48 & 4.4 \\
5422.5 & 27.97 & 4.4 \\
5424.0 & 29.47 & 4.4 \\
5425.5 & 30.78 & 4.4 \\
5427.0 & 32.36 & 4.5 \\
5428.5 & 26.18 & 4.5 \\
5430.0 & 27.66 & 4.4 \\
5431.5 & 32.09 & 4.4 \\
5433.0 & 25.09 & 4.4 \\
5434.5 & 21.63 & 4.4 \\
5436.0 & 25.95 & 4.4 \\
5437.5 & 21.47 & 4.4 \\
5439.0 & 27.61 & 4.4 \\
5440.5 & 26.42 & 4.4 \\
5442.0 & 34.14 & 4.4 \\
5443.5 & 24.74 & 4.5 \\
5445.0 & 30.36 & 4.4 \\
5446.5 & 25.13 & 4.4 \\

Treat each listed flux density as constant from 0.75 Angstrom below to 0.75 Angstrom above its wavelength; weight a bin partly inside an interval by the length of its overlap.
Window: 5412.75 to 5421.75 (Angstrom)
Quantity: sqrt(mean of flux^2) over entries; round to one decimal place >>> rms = 27.8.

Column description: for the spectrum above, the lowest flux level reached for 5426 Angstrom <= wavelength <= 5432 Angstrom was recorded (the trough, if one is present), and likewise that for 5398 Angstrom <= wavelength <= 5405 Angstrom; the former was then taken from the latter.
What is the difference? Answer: -7.7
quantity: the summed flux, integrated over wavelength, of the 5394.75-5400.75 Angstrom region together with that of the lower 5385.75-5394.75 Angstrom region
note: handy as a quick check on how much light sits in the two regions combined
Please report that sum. 374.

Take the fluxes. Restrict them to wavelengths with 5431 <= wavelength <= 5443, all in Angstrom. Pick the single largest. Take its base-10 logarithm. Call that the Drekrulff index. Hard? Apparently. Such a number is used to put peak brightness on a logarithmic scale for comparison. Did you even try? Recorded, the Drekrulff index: 1.53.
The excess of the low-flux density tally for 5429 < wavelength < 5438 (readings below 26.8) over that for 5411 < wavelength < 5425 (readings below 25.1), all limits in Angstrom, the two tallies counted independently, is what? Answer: 2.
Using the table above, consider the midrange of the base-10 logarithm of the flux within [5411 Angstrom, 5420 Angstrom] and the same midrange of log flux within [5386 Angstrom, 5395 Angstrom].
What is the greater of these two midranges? 1.41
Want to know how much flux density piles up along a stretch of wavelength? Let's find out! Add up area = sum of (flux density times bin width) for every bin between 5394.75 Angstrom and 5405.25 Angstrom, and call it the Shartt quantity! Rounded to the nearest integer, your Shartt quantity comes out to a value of 263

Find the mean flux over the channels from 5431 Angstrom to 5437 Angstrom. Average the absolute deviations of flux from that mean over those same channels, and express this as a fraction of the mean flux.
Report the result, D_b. 0.11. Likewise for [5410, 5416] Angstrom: 0.20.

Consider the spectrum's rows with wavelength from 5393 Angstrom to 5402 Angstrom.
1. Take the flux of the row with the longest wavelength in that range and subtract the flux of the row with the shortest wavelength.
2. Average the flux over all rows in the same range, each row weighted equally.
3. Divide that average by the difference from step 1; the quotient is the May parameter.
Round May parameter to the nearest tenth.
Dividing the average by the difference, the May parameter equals -4.0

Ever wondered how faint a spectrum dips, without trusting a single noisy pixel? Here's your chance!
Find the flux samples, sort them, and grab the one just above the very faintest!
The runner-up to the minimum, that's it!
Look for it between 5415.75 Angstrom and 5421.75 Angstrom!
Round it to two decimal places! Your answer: 25.48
